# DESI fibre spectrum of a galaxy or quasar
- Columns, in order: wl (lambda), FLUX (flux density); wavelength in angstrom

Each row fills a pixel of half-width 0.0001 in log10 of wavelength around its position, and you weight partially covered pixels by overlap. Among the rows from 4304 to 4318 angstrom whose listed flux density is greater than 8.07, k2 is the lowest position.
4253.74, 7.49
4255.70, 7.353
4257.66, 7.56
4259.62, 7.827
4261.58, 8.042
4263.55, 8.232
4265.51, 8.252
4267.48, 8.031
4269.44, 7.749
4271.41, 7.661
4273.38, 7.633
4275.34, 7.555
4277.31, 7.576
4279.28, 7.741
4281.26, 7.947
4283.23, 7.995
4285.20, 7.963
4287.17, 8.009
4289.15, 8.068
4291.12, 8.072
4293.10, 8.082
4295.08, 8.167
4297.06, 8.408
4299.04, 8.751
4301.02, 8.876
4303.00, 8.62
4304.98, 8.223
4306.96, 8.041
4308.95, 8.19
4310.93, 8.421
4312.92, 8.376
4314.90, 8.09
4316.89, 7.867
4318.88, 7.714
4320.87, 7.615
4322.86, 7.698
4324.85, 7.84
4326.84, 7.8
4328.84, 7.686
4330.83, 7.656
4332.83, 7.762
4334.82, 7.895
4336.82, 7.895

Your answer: 4304.98 angstrom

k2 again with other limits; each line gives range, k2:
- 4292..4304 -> 4293.10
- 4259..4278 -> 4263.55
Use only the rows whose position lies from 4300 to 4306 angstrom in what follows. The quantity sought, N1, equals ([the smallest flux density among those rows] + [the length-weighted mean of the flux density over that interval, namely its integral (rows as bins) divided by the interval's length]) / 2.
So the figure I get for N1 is 8.40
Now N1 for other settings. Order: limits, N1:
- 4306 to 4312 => 8.13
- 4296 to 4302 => 8.54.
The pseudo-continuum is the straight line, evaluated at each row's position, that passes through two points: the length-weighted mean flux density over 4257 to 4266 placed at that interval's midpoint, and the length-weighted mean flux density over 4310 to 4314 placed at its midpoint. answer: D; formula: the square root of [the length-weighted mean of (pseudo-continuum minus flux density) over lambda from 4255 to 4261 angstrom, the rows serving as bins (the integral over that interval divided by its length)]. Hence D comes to 0.58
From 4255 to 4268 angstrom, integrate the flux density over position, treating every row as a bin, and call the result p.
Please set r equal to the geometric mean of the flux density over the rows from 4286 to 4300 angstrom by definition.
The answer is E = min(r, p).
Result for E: 8.2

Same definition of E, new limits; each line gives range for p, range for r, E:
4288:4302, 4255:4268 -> 7.9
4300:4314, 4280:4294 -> 8.0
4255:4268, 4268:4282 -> 7.7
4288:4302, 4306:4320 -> 8.1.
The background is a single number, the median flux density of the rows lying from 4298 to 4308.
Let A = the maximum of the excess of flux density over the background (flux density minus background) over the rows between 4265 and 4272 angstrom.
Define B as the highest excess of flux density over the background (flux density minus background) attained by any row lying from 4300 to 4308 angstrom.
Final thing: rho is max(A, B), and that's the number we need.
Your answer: 0.26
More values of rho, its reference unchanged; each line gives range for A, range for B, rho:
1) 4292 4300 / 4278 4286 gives 0.13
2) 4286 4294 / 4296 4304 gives 0.26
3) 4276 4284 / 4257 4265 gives -0.39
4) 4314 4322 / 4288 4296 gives -0.45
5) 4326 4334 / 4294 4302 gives 0.26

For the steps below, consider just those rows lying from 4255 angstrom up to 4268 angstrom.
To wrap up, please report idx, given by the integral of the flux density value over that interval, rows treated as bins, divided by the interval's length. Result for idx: 7.9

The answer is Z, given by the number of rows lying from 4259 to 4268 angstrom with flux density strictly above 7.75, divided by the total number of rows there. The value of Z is 1.0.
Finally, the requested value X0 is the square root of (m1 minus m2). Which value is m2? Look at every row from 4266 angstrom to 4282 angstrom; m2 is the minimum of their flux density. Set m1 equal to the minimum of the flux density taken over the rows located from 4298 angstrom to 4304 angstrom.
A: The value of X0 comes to 1.03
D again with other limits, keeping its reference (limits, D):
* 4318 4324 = 0.89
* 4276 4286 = 0.56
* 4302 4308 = 0.21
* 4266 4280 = 0.59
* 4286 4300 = 0.15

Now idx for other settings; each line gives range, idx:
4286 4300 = 8.2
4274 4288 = 7.8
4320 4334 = 7.7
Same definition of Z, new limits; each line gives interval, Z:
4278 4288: 0.8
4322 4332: 0.4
